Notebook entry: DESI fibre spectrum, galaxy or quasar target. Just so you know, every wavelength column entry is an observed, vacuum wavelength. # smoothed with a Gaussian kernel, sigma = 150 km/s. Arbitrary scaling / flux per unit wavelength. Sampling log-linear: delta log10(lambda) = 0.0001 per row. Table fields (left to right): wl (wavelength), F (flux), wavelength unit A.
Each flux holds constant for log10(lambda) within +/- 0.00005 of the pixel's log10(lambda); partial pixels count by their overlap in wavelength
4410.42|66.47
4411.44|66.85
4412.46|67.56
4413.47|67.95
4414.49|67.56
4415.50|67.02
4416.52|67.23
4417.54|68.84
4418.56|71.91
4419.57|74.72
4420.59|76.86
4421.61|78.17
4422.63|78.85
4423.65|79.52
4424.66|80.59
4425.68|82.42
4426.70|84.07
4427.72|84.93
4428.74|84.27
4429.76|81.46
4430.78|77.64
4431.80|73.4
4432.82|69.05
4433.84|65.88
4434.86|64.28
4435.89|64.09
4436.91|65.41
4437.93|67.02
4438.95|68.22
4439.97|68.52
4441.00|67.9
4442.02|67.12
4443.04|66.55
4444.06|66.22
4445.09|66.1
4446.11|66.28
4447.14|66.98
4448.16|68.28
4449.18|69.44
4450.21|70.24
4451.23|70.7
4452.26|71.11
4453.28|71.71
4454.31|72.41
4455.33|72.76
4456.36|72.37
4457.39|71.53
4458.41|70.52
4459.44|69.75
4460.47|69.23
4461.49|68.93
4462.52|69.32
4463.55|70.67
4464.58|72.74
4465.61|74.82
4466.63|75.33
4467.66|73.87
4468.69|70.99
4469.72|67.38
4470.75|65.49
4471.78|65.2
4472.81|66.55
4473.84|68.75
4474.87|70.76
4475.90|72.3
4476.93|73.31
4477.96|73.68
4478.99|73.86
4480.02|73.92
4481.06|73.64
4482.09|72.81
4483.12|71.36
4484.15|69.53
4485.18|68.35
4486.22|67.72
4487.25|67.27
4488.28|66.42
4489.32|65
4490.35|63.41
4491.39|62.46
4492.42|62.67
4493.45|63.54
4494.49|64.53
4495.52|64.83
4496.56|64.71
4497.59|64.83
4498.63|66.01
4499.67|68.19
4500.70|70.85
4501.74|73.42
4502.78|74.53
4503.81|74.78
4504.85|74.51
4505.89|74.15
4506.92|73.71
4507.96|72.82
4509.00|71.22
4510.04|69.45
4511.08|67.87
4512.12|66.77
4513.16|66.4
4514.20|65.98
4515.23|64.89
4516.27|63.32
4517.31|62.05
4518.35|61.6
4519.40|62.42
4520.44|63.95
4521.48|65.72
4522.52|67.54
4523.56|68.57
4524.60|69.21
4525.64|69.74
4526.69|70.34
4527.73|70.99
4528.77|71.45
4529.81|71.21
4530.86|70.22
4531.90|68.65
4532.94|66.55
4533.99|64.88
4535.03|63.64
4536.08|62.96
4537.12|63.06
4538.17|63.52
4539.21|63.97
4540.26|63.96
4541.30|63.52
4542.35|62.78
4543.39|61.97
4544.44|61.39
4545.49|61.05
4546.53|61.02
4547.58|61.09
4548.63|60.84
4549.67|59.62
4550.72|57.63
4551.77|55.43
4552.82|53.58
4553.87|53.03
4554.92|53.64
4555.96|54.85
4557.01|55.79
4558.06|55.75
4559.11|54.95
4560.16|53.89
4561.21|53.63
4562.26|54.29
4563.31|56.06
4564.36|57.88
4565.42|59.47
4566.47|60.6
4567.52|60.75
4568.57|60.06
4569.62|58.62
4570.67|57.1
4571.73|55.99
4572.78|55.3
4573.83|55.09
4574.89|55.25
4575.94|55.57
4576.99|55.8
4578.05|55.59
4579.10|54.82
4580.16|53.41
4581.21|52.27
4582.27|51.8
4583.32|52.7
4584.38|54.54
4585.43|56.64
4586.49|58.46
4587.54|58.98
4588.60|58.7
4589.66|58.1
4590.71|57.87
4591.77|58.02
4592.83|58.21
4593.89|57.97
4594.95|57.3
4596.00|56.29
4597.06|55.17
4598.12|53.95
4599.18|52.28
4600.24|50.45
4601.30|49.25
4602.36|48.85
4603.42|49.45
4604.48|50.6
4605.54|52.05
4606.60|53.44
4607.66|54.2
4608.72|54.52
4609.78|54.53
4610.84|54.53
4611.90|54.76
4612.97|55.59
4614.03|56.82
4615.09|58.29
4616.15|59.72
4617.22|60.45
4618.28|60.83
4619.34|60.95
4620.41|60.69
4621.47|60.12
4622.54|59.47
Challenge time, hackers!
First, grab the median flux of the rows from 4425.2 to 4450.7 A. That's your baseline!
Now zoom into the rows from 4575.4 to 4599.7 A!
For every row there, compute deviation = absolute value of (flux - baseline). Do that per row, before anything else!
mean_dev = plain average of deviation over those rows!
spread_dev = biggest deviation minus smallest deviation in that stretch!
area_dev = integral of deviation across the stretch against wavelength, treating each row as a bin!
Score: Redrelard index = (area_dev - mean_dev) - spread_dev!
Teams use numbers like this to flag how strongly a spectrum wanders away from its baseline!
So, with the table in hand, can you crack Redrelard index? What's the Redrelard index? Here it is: 281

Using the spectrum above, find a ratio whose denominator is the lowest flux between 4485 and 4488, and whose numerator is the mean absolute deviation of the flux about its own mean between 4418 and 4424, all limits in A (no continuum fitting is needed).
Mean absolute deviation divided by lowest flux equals 0.033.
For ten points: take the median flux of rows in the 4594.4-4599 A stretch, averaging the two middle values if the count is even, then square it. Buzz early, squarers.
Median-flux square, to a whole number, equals 3106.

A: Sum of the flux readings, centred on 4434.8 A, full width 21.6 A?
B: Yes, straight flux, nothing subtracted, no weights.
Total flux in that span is 1515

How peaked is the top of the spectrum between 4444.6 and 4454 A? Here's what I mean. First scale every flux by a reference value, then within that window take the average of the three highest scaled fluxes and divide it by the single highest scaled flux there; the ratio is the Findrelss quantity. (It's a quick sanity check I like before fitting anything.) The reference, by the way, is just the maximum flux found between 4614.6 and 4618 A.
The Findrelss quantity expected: 0.993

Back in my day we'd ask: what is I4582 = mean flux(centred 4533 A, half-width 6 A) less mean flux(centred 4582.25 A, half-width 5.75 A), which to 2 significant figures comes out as 12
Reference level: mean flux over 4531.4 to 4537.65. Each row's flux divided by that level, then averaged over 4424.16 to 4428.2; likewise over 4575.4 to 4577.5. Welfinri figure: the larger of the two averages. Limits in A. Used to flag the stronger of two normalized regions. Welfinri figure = 1.28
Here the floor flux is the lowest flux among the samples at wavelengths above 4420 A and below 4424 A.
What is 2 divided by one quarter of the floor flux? 0.104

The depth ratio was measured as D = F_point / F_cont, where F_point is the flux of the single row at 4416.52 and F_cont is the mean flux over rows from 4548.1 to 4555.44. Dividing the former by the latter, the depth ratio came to 1.20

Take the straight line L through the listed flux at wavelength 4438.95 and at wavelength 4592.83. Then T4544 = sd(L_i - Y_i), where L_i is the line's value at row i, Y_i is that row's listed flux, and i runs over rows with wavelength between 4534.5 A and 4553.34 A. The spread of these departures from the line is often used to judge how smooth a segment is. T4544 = 2.6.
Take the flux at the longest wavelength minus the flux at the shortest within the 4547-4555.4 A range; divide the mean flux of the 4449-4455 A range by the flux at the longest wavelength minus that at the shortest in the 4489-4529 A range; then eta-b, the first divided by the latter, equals -0.7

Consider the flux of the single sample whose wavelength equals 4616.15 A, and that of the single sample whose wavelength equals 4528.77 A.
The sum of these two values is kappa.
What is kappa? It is 131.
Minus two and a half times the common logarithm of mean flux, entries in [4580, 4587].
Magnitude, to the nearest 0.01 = -4.34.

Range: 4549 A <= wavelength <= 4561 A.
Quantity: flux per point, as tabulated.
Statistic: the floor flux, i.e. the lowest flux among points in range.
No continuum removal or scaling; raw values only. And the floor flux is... 53.03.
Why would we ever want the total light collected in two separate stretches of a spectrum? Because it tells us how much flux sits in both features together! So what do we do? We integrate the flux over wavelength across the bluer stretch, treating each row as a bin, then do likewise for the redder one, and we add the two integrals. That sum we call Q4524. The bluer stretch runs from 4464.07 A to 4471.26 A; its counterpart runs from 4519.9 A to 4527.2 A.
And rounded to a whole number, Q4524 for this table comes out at 1010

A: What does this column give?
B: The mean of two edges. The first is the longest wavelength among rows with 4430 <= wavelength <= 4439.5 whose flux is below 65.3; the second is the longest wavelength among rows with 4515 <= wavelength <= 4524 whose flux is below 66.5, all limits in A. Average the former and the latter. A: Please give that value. 4478.7 A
